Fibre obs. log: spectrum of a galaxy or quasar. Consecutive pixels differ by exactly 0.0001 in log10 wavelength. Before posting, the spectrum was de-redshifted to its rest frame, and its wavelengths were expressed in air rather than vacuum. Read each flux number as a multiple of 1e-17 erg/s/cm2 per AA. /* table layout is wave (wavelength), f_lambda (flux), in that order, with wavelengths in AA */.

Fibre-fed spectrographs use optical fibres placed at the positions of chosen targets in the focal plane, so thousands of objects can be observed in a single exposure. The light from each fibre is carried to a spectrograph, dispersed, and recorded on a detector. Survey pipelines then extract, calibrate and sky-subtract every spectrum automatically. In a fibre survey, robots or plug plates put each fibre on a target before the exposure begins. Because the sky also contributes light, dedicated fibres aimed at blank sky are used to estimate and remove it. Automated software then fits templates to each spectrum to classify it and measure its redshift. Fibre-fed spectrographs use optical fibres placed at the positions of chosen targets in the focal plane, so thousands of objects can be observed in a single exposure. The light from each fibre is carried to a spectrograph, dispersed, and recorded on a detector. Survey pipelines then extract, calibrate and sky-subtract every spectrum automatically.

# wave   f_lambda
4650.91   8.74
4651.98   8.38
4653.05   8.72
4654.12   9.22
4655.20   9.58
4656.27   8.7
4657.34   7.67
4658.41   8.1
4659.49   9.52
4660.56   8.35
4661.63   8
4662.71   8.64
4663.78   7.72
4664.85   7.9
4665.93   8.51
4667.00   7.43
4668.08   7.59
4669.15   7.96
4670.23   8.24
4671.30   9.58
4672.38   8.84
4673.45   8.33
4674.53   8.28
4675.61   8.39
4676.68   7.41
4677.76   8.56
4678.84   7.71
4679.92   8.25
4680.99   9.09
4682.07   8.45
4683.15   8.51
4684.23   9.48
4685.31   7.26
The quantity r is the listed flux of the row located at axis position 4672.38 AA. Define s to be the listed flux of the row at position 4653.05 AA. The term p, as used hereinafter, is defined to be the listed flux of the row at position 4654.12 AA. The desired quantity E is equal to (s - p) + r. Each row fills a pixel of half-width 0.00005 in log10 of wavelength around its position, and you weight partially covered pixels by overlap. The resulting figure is 8.3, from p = 9.22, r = 8.84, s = 8.72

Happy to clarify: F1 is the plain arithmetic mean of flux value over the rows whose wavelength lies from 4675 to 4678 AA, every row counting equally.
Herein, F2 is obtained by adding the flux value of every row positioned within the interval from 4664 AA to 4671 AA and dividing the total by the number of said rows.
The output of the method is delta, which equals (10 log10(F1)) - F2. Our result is 1.2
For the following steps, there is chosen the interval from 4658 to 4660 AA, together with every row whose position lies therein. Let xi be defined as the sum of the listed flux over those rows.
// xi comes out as 18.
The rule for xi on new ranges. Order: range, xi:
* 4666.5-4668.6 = 15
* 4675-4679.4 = 32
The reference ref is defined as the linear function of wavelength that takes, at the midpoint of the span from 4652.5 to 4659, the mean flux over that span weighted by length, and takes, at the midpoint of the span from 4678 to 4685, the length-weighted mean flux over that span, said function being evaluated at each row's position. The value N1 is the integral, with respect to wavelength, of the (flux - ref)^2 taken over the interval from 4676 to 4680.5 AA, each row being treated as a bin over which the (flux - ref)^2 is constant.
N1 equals 2.3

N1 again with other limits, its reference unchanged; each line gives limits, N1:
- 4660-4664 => 1.2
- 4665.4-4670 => 3.1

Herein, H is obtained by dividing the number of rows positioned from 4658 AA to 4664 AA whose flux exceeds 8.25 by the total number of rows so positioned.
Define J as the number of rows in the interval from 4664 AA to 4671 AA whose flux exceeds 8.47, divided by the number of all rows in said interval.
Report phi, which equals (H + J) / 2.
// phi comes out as 0.33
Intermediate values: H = 0.50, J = 0.2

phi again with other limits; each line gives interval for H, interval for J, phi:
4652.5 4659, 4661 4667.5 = 0.50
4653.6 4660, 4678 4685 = 0.58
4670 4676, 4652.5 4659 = 0.75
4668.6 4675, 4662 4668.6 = 0.50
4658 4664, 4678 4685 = 0.50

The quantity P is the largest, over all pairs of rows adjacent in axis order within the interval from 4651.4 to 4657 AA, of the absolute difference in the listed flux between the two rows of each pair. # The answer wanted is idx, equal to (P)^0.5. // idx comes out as 0.94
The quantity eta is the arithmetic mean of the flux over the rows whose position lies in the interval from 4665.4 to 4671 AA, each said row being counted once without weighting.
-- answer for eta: 7.9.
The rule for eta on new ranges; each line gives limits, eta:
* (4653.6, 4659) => 8.7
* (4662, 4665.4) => 8.1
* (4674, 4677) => 8.0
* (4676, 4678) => 8.0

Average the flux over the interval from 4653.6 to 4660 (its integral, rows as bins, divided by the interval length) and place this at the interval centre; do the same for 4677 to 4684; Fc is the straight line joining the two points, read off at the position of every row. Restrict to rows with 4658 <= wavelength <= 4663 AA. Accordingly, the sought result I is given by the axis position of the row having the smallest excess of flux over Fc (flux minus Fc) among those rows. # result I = 4661.63 AA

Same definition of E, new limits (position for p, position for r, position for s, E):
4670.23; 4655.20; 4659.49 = 10.9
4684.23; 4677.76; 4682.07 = 7.5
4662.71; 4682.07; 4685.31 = 7.1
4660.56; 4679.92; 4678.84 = 7.6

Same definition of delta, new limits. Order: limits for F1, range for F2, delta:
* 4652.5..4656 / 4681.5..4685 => 0.8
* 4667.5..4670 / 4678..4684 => 0.5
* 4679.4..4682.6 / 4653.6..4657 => 0.2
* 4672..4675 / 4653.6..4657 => 0.1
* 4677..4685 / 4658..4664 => 0.9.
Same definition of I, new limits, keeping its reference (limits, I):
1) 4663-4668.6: 4667.00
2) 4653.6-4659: 4657.34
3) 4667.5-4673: 4668.08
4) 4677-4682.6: 4678.84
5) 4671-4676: 4674.53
